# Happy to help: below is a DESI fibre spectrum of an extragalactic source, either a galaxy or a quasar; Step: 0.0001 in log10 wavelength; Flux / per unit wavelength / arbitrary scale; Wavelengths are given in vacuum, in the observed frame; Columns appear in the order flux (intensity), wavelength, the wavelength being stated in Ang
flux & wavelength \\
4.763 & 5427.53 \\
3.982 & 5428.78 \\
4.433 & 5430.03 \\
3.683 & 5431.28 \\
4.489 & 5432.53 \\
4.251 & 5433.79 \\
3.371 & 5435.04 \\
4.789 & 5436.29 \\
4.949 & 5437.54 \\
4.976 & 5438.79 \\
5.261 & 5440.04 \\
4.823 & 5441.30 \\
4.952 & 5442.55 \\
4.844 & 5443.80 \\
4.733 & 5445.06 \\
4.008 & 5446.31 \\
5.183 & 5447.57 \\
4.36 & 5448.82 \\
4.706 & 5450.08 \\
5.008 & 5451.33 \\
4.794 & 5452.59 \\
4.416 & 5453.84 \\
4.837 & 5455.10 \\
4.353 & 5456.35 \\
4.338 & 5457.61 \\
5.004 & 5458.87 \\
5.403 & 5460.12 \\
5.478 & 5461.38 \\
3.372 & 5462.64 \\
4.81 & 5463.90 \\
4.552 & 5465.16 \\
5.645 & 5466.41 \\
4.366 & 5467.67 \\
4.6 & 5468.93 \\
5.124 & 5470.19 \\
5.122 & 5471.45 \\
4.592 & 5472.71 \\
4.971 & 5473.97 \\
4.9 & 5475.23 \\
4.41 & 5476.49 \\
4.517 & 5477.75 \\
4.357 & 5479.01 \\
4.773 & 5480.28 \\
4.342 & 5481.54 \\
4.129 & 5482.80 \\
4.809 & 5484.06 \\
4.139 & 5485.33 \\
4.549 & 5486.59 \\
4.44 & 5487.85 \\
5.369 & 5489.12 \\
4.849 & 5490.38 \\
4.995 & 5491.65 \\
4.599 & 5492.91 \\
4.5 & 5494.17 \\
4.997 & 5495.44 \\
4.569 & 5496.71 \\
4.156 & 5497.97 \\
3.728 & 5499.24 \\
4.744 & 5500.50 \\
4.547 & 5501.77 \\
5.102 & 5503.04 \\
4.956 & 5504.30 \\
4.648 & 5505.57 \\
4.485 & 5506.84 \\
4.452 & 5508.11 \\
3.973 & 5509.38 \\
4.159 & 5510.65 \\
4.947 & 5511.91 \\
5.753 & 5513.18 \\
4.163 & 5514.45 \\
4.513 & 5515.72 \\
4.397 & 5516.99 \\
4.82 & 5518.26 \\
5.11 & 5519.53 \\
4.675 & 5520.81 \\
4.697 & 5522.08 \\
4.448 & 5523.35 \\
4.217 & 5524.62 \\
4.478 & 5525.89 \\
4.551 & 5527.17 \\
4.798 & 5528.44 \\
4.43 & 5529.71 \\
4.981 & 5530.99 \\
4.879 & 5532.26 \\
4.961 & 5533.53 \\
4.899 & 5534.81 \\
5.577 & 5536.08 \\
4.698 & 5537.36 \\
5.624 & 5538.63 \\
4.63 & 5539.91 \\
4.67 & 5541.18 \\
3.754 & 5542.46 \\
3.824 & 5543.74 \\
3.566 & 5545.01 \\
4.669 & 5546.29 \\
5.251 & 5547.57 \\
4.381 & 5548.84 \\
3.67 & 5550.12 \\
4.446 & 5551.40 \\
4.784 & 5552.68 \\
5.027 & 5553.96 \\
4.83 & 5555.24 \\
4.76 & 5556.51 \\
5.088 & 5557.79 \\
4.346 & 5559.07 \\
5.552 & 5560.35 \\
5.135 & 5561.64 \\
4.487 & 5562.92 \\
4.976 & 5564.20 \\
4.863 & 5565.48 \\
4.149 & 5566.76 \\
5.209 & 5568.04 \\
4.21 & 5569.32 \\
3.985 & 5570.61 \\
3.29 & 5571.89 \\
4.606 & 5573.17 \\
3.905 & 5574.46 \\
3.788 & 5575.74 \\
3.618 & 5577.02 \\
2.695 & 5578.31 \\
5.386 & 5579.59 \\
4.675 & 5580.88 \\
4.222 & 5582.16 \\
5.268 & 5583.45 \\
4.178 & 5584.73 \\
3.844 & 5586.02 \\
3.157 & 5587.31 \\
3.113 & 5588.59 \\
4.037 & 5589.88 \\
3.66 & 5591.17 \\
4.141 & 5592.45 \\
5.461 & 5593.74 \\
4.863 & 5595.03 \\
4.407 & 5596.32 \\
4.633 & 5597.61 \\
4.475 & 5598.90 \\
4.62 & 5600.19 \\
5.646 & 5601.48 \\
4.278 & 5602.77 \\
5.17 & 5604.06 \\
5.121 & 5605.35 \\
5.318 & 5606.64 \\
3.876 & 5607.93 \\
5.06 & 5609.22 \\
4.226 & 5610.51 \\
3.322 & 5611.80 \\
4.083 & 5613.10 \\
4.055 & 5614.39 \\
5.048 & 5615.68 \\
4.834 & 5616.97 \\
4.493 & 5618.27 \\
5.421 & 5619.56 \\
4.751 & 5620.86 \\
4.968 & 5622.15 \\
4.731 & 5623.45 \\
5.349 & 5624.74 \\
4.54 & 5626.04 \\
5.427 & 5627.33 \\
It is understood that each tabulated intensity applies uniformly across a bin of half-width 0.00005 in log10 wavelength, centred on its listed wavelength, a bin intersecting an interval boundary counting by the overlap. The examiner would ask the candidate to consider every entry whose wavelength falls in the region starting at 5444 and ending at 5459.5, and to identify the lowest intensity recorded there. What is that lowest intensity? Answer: 4.008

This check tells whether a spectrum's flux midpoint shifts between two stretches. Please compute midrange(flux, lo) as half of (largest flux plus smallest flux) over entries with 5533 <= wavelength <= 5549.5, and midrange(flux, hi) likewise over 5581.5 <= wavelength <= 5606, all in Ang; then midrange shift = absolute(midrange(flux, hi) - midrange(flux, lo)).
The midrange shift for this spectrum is 0.22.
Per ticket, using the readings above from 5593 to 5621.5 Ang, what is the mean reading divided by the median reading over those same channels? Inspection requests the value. 0.999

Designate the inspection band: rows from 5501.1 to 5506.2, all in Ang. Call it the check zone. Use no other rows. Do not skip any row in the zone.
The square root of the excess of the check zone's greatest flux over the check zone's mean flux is 0.54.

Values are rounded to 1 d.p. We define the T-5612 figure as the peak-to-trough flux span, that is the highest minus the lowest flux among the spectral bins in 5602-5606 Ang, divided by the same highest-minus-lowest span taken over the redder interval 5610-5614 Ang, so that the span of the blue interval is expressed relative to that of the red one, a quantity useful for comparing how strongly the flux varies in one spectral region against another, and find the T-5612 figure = 1.0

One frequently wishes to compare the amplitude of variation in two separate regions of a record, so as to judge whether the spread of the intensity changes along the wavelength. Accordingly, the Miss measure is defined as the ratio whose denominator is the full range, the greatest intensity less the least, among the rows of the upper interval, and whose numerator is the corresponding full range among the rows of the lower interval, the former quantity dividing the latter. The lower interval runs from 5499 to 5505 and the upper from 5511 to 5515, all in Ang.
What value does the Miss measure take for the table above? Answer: 0.86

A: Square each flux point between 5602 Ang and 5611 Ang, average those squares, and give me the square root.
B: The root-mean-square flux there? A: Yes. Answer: 4.75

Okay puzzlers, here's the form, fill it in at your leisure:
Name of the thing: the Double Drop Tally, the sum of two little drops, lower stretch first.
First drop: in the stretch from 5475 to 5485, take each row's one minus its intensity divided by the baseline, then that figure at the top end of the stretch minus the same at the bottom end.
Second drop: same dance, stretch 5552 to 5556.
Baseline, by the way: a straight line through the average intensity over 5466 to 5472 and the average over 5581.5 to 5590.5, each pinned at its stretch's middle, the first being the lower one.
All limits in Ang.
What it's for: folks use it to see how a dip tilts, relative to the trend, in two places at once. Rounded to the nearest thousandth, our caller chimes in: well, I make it -0.013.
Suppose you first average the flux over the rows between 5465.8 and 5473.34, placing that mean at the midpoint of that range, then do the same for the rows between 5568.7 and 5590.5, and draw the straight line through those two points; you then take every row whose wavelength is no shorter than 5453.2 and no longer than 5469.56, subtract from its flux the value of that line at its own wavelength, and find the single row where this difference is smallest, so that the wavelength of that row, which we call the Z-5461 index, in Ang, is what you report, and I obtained 5462.64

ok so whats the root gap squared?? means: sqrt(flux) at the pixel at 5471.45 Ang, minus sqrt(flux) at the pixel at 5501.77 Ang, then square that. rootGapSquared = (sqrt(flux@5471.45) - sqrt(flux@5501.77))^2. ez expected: 0.017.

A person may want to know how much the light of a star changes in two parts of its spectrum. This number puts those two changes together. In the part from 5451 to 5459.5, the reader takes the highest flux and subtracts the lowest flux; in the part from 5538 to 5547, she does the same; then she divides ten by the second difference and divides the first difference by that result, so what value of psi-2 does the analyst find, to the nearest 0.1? 0.1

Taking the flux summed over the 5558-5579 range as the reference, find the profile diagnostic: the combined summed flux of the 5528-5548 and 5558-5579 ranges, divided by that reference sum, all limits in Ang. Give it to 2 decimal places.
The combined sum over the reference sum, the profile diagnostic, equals 2.09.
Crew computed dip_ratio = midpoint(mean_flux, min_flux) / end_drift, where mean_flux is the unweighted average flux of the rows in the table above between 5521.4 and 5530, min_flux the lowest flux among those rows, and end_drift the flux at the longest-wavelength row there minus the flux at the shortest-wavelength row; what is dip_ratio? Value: -16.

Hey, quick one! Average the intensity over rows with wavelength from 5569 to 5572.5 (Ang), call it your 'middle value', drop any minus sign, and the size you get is 3.8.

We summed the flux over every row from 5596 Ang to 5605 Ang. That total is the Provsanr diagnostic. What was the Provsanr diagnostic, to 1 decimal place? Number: 33.2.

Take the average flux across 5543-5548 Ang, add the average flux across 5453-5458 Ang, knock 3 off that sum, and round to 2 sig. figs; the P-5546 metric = 5.8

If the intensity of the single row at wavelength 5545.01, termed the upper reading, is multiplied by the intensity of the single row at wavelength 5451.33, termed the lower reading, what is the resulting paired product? 18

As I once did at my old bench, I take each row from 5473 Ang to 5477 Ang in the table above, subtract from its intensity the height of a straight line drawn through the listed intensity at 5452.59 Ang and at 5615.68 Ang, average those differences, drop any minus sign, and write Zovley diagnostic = 0.07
